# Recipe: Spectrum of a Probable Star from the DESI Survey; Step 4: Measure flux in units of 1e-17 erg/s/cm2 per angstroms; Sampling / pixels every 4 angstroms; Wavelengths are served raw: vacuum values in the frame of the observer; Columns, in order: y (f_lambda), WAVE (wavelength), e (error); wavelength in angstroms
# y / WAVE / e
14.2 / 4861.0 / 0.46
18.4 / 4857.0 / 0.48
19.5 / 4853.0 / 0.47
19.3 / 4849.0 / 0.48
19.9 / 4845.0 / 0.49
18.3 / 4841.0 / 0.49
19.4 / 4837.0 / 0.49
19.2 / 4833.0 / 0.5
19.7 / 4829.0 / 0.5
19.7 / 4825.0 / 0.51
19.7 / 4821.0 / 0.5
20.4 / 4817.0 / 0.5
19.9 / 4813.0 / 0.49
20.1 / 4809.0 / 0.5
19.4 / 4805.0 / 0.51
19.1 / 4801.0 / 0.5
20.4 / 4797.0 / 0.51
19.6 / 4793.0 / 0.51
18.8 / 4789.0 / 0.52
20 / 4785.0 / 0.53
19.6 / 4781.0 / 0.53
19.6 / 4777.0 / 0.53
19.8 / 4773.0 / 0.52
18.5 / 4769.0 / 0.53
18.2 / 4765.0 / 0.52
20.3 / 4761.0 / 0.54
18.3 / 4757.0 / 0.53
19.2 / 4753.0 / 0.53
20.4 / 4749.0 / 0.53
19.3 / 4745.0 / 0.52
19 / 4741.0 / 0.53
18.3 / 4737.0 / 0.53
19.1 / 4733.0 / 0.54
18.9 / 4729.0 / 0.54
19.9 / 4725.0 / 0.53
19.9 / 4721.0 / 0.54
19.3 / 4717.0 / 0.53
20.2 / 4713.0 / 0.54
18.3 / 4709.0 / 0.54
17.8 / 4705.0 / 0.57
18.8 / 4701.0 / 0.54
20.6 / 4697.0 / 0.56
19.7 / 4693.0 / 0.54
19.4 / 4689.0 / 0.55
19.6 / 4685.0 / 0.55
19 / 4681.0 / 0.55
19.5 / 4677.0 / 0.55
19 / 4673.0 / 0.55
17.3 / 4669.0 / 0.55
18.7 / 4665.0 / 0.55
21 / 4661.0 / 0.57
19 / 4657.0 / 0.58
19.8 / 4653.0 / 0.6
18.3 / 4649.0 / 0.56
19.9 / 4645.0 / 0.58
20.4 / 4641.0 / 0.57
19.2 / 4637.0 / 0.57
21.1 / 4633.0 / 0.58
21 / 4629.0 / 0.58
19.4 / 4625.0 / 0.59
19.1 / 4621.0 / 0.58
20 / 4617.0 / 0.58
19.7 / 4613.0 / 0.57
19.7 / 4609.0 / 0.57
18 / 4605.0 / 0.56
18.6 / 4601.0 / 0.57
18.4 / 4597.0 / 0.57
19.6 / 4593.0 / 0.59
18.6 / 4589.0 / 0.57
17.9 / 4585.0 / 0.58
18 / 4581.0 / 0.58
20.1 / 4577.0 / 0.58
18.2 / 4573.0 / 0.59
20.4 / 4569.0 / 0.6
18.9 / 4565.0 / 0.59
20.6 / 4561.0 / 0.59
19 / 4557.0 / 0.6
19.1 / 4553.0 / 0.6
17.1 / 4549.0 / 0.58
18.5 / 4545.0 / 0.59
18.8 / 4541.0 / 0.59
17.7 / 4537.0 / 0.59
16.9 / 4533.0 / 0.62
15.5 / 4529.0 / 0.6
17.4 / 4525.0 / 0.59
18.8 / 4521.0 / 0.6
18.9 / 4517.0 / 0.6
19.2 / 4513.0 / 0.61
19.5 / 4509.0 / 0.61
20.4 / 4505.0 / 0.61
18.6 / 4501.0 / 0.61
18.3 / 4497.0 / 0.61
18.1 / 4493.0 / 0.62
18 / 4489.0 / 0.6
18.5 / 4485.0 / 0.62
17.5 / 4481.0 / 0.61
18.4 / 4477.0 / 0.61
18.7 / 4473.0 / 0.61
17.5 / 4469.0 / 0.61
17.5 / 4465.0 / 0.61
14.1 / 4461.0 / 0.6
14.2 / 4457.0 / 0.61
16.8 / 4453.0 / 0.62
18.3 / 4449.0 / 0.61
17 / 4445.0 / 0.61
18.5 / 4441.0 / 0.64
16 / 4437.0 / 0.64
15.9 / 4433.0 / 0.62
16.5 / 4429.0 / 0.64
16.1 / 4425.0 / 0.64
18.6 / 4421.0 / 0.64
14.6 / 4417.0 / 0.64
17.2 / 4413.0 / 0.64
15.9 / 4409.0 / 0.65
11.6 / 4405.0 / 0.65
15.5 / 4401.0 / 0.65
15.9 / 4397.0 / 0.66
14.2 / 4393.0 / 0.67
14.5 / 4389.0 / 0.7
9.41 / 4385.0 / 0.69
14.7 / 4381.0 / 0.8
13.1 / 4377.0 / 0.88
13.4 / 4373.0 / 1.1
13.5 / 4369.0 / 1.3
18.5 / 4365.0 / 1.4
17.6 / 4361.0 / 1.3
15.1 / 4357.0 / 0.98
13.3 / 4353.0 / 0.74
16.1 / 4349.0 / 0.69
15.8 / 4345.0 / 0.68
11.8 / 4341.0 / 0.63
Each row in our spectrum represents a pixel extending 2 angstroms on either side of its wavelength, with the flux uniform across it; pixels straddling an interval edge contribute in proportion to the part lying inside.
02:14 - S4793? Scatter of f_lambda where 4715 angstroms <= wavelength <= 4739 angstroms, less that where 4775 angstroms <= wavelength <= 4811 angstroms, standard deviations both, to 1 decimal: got 0.1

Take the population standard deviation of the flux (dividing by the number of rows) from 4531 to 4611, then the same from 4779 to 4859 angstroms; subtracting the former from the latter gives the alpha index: -0.43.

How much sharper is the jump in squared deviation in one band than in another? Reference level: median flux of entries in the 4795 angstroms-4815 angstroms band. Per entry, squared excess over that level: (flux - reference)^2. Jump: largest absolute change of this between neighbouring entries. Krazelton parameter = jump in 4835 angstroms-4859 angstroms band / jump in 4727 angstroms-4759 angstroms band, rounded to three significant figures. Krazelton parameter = 1.24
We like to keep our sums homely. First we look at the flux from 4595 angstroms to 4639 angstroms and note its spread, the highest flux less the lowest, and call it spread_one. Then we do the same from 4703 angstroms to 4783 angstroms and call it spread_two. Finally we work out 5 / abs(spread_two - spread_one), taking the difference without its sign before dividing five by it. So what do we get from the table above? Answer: 10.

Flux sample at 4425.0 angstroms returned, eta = 16.1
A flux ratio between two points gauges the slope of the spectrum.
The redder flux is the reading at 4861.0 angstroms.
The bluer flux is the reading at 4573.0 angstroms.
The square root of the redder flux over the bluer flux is 0.88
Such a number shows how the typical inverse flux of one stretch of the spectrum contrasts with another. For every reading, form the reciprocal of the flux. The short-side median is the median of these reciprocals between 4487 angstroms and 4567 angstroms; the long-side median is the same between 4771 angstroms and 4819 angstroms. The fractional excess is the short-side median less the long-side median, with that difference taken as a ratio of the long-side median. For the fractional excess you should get 0.053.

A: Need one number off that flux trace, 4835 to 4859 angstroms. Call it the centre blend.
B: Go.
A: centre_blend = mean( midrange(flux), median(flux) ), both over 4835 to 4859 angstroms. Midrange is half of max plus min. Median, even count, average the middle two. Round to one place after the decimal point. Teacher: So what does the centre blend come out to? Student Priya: 19.2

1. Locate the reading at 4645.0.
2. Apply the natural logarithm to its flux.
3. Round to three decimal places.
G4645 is 2.991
